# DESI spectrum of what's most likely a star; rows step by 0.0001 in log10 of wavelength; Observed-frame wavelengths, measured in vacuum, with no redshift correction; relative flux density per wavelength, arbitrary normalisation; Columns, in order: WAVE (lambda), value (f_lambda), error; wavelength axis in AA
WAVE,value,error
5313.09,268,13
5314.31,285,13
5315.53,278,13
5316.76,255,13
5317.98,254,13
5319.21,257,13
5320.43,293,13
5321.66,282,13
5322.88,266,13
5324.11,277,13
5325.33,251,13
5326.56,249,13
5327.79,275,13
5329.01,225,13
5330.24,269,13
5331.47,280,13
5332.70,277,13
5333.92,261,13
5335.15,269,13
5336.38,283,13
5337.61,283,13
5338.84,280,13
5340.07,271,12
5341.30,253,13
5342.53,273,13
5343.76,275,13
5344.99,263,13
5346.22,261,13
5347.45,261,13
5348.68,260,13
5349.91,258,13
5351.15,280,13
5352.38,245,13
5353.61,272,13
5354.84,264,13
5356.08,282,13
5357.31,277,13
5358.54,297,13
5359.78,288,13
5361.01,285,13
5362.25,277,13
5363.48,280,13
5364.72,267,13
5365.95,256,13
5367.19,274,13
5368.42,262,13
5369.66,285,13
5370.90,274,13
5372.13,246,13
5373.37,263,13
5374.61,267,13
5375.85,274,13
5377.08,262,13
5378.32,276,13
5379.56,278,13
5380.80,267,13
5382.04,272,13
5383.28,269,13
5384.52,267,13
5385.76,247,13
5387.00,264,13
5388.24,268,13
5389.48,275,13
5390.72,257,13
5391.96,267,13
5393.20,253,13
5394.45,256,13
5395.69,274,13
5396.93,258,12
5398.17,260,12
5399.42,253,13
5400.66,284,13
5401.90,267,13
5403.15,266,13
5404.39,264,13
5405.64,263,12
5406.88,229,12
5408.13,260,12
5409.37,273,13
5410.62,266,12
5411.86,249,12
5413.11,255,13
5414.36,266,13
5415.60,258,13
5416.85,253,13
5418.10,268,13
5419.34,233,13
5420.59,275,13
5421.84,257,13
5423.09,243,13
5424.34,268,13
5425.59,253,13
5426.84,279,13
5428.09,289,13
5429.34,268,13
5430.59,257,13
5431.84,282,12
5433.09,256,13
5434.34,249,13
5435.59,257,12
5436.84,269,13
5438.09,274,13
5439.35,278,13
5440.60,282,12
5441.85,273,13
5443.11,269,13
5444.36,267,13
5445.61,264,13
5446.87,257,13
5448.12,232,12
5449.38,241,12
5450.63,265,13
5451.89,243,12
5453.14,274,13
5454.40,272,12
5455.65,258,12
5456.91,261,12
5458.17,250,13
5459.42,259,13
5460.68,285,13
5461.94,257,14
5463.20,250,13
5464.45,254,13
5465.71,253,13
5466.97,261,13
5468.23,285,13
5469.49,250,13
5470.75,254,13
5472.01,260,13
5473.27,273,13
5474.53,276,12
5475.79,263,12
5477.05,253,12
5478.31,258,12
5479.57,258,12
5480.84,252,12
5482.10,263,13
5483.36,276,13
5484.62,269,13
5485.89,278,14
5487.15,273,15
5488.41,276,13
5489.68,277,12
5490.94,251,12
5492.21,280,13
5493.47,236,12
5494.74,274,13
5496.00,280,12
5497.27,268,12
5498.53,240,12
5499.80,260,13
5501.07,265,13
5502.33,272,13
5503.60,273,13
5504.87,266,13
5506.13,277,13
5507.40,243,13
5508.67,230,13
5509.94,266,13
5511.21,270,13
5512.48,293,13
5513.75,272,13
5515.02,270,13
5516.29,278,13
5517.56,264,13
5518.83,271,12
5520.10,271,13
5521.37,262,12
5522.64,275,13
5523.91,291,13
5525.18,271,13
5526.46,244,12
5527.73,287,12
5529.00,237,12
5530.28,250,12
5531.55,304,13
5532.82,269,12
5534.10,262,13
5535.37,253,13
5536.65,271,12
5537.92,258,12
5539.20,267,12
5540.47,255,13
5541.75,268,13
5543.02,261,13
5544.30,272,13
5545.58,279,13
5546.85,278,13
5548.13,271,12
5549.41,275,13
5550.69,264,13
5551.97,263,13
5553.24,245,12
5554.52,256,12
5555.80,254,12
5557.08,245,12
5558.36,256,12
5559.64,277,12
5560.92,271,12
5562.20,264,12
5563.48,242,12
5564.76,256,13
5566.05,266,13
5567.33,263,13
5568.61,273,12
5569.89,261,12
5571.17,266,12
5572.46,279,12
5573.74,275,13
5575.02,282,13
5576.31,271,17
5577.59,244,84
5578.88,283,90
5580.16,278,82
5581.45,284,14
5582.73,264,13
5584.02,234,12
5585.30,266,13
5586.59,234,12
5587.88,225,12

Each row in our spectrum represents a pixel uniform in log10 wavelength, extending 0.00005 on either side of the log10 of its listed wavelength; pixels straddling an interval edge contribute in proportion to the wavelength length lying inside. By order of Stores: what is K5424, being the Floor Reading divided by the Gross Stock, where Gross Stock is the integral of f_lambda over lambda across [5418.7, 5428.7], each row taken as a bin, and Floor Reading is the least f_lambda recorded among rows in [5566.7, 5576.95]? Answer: 0.100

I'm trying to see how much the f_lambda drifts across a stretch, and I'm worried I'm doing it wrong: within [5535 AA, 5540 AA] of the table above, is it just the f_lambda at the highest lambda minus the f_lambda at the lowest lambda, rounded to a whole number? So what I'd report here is 14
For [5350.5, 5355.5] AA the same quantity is -16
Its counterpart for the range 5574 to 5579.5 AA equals 1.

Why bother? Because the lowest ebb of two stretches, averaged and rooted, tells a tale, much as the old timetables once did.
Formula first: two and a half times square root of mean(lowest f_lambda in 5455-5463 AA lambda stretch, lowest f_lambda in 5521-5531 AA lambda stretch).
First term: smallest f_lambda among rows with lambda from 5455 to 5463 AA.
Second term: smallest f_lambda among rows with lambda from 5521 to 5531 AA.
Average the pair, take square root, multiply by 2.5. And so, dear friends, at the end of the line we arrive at 39.0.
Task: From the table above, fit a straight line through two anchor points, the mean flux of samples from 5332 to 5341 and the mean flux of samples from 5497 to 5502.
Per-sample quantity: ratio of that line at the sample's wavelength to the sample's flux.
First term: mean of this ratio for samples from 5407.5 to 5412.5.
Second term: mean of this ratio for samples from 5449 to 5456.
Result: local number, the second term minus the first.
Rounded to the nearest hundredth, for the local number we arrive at 0.00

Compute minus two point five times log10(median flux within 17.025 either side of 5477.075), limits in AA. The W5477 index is -6.04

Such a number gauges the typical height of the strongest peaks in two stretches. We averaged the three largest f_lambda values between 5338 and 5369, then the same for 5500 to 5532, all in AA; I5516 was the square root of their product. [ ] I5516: 293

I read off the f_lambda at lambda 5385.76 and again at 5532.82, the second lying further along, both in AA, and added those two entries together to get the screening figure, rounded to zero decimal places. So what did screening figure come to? 516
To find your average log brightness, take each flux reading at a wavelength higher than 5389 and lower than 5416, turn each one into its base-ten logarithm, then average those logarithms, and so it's 2.417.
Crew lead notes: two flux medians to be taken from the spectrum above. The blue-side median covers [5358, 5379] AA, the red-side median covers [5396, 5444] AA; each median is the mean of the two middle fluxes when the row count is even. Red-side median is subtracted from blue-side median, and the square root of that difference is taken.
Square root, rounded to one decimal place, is 3.0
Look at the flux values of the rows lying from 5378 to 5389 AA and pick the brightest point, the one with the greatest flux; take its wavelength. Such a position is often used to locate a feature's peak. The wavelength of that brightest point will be 5379.56 AA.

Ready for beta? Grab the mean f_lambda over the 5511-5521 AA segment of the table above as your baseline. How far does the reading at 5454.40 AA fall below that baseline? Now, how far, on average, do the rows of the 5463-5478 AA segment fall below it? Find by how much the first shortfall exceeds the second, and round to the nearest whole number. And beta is -11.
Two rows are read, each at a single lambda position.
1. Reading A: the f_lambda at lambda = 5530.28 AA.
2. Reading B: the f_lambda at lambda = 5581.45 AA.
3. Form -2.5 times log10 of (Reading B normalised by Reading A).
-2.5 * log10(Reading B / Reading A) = -0.14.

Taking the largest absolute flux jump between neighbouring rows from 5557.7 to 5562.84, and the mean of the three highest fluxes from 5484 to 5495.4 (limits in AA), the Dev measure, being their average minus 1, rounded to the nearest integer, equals 149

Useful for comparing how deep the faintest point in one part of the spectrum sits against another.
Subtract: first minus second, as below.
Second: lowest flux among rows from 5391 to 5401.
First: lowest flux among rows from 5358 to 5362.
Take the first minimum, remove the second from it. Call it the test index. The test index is 32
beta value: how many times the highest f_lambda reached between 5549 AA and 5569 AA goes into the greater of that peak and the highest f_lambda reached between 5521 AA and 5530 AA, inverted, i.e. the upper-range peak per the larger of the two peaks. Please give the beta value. 0.95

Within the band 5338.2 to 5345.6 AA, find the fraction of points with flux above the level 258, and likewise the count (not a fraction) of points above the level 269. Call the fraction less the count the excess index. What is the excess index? -3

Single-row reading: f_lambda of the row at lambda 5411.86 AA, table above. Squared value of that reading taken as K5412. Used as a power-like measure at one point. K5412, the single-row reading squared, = 62001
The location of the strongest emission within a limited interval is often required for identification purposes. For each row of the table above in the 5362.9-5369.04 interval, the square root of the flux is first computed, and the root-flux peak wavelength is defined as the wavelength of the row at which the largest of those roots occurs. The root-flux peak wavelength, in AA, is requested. 5363.48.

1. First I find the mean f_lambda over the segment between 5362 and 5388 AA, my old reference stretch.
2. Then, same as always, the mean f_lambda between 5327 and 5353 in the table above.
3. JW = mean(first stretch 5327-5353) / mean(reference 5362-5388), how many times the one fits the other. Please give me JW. 1.00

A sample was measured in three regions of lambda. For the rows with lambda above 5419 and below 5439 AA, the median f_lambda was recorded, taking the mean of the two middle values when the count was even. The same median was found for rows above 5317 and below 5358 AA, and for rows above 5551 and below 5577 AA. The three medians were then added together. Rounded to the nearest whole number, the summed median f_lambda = 795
